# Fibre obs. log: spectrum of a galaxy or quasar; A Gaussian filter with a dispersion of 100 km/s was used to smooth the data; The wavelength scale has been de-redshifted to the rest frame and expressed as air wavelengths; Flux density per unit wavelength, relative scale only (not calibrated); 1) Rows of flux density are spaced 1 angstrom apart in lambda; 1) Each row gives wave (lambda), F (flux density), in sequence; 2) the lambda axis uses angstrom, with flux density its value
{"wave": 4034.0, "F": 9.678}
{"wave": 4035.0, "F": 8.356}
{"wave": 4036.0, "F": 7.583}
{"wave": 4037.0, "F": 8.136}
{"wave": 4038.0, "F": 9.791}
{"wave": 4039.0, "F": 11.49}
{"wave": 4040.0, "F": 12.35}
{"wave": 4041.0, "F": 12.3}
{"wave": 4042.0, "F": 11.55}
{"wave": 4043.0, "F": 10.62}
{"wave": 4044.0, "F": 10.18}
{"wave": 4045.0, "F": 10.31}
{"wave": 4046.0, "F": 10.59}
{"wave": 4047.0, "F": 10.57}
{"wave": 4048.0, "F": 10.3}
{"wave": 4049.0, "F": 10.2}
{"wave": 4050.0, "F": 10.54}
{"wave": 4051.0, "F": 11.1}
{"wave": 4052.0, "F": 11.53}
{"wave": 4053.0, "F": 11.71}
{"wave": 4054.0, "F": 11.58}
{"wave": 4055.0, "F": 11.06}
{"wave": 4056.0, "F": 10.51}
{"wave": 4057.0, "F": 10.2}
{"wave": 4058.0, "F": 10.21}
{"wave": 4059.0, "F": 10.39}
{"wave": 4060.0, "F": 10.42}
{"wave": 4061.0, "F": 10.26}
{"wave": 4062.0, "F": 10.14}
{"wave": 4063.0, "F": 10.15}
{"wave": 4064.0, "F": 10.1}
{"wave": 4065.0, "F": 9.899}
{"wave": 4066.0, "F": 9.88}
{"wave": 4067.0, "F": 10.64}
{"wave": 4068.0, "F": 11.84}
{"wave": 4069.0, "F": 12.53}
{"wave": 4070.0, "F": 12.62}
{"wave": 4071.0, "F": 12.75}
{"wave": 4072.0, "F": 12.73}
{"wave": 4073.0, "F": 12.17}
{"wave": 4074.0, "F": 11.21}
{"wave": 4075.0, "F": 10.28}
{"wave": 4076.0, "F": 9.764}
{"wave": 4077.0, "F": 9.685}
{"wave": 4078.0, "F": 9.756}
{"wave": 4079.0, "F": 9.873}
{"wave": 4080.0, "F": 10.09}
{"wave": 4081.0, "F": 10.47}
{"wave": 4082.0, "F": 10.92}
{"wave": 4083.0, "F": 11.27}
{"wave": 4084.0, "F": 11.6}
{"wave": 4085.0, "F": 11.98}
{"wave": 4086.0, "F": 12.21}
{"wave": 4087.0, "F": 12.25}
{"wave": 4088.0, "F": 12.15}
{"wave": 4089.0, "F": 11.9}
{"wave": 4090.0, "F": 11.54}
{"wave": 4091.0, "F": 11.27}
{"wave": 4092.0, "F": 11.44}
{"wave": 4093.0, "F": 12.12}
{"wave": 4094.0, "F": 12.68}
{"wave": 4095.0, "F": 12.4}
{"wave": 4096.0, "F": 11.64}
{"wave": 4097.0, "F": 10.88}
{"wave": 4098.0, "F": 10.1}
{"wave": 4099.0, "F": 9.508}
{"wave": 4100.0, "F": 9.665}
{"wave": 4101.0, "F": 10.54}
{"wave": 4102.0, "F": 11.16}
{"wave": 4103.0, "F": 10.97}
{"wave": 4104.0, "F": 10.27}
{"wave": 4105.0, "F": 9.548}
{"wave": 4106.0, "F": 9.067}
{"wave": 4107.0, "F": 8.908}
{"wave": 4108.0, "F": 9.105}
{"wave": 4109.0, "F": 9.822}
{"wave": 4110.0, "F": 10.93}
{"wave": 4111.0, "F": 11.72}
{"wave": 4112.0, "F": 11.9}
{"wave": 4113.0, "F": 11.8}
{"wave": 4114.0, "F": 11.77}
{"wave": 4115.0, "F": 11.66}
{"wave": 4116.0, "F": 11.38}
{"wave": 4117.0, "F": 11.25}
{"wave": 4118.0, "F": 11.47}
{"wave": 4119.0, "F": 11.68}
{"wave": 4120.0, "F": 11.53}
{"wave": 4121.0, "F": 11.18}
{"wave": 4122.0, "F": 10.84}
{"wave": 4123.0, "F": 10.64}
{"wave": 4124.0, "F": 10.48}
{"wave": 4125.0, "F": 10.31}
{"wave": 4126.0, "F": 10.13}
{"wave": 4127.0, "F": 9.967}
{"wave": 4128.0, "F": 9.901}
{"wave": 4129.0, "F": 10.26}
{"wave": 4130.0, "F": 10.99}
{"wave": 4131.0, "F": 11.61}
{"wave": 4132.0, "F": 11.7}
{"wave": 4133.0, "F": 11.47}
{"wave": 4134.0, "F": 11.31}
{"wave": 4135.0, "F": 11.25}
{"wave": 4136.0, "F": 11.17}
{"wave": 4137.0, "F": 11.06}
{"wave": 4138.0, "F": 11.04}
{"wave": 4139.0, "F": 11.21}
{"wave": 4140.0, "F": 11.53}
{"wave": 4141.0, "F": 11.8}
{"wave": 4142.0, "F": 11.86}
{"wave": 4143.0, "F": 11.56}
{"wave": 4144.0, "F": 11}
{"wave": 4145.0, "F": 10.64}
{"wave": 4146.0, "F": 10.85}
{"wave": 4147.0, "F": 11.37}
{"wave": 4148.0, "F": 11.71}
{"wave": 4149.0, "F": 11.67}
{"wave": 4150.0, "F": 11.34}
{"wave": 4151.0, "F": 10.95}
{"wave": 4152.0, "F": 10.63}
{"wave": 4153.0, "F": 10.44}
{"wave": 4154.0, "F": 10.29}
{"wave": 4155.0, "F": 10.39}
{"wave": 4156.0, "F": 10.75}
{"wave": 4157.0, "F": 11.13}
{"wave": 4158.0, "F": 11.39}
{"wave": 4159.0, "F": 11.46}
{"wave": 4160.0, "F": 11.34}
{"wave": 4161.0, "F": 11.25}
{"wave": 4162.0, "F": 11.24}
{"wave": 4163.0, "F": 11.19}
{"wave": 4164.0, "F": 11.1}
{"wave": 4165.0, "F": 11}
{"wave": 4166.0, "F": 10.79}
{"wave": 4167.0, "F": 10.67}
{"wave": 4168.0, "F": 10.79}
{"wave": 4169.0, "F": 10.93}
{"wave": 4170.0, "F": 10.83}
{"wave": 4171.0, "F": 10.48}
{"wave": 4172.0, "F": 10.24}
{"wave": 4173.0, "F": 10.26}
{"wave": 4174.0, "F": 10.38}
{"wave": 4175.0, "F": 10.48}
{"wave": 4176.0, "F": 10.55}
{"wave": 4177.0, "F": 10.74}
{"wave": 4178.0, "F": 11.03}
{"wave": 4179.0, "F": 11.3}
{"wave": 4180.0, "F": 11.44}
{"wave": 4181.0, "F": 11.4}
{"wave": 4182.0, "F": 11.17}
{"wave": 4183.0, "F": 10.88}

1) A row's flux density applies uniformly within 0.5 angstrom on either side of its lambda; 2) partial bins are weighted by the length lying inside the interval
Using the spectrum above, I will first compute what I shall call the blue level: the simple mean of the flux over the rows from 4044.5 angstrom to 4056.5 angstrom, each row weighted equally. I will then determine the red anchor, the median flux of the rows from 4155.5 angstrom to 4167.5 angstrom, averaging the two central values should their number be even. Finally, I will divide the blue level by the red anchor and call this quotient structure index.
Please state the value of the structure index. 0.97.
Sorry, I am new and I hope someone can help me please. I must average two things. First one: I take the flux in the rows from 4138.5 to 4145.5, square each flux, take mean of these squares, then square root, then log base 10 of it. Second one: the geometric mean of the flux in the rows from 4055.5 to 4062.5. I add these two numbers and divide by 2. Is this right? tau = 5.68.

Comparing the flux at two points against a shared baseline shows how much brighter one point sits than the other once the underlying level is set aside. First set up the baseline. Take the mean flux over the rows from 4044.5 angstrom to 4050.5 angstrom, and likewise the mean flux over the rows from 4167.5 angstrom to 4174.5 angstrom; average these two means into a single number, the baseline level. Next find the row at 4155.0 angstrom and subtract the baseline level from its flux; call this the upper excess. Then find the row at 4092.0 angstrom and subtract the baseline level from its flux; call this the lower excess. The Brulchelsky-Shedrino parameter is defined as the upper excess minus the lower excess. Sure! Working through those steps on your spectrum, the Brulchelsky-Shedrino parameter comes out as -1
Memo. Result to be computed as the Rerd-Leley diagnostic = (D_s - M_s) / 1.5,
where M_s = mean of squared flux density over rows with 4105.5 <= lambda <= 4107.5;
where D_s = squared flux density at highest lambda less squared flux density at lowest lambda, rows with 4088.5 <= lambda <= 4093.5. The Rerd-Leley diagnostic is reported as -50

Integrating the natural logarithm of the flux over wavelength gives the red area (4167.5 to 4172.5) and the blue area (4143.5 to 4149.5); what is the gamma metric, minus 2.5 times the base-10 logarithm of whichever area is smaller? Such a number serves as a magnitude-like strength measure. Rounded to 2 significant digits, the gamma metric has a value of -2.7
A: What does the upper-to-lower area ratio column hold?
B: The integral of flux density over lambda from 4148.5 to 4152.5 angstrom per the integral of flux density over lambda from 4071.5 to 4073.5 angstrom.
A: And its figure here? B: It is 1.8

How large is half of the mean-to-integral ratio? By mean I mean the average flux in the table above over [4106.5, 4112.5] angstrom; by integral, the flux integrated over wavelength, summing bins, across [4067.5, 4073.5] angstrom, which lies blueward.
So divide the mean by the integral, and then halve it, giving 0.0697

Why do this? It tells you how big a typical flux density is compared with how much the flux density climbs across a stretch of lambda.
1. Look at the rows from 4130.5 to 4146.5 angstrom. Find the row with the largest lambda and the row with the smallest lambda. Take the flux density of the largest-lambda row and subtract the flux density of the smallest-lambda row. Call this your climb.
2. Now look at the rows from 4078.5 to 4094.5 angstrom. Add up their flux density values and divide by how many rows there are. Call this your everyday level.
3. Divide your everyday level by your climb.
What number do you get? -15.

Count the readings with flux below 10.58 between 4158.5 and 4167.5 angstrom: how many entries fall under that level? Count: 0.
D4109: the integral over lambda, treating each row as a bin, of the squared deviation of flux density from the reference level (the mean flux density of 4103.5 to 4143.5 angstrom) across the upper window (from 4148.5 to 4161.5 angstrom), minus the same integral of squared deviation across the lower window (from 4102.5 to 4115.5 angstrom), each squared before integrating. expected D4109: -15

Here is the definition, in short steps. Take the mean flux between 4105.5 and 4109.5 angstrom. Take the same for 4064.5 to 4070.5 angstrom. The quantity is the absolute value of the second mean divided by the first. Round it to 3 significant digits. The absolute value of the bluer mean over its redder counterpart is 1.22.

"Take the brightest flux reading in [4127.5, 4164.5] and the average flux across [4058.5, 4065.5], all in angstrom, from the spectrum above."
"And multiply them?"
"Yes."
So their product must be 121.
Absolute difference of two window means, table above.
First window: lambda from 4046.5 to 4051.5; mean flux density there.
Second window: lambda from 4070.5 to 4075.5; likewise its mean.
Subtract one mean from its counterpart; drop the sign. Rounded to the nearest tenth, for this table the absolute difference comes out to 1.3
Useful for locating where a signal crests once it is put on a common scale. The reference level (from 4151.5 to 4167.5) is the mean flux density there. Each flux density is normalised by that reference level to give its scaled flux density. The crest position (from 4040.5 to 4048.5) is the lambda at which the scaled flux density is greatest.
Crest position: 4041.0 angstrom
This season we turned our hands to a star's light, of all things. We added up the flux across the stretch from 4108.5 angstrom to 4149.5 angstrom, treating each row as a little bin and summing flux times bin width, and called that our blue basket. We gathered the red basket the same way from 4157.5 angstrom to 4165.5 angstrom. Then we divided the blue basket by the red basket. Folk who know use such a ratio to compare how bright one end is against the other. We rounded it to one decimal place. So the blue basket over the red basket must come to 5.1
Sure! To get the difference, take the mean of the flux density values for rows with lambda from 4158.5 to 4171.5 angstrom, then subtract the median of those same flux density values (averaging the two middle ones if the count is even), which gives 0.01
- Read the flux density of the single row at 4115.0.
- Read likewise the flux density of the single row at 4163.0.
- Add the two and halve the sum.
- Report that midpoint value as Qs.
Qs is 11.4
